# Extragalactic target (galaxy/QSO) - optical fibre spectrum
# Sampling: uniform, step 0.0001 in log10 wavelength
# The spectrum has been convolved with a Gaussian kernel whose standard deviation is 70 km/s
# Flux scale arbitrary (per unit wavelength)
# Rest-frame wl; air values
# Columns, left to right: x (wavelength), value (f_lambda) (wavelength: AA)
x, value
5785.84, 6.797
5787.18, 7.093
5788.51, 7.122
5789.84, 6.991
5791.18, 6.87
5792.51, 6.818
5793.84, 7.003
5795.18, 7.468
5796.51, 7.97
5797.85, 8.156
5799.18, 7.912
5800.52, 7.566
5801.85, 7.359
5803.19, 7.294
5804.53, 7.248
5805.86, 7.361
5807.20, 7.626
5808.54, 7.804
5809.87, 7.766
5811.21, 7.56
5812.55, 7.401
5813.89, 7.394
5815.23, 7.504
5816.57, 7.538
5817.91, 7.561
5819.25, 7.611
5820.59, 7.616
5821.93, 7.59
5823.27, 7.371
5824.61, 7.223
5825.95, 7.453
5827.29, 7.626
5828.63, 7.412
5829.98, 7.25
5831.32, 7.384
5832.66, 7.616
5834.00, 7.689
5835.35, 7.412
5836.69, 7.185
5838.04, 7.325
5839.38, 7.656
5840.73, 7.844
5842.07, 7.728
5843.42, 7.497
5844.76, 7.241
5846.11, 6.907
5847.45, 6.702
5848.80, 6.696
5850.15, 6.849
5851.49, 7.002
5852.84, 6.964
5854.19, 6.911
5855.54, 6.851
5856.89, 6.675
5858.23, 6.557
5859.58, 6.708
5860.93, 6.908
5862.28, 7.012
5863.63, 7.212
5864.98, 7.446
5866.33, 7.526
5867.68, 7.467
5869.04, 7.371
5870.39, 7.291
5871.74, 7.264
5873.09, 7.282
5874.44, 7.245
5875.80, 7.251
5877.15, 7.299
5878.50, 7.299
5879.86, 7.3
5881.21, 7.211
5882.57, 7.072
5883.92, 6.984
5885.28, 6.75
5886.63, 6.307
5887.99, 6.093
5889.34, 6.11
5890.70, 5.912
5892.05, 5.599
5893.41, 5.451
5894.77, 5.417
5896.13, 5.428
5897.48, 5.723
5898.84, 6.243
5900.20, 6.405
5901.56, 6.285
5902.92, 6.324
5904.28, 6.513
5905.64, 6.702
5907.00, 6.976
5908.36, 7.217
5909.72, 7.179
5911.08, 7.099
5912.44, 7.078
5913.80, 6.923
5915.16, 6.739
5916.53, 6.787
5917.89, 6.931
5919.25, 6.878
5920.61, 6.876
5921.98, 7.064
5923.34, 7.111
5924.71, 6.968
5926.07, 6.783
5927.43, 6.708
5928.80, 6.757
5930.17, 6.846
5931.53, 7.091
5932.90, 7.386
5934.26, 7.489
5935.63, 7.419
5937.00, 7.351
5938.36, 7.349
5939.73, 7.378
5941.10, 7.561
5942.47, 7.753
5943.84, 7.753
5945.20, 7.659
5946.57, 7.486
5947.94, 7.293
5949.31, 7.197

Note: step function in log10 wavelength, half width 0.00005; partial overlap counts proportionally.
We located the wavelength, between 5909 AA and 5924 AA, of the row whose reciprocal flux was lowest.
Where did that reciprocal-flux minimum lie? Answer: 5909.72 AA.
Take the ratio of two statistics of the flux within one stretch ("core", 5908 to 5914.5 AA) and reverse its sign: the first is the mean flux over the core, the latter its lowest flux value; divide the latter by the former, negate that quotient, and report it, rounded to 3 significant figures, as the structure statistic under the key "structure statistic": -0.975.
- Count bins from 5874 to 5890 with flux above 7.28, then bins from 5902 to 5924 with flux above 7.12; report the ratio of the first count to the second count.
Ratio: 1.50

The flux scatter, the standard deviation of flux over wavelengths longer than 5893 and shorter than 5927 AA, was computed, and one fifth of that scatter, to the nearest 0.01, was 0.11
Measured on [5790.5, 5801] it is 0.10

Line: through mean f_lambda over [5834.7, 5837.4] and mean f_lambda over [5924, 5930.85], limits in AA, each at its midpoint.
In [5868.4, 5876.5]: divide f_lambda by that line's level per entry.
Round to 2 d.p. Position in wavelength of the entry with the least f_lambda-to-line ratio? 5874.44 AA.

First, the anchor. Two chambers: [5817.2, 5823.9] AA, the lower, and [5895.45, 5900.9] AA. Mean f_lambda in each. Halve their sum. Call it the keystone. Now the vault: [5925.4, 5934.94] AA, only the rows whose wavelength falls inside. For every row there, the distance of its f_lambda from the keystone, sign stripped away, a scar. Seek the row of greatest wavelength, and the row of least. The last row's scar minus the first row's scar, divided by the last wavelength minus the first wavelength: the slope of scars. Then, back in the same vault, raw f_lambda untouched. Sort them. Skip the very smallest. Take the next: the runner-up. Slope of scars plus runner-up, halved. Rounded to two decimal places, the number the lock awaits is 3.42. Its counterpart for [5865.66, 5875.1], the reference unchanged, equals 3.61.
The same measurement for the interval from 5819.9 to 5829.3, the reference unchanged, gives 3.67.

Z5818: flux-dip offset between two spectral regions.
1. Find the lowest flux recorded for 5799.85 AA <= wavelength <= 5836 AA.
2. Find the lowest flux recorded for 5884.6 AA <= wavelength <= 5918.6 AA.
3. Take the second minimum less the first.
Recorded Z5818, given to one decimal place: -1.8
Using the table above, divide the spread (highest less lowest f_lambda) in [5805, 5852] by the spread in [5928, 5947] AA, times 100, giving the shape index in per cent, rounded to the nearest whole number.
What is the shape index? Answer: 115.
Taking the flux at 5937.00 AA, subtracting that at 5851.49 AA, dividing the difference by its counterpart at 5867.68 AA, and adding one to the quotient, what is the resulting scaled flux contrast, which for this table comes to 1.05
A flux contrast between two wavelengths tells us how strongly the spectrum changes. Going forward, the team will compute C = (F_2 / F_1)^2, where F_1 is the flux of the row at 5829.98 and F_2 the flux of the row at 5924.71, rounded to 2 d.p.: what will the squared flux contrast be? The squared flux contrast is 0.92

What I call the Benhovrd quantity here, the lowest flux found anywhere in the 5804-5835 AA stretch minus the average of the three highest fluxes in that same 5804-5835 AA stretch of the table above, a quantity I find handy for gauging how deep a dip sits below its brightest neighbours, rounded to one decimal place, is -0.5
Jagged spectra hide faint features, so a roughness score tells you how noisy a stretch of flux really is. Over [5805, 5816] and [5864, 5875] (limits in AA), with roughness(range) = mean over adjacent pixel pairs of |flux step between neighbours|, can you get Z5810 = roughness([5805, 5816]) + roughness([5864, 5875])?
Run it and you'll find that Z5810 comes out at 0.19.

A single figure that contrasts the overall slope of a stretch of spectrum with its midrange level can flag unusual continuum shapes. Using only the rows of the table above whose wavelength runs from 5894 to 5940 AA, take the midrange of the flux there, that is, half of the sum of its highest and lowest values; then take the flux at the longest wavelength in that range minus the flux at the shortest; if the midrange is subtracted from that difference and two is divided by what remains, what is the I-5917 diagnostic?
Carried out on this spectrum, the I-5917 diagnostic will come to -0.45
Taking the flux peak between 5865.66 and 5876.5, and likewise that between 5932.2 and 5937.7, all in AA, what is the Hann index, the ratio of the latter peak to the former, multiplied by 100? 100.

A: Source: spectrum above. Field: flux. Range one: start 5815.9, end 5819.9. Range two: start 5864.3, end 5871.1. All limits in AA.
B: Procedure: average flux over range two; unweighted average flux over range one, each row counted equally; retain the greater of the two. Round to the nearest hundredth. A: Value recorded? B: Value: 7.57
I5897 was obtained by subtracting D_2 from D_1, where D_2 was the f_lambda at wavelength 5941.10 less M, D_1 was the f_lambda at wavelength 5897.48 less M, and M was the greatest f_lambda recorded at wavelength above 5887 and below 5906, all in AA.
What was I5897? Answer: -1.84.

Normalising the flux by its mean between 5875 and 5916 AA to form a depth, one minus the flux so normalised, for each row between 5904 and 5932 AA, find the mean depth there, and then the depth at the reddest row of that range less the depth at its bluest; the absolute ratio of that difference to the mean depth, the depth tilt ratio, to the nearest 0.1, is 1.6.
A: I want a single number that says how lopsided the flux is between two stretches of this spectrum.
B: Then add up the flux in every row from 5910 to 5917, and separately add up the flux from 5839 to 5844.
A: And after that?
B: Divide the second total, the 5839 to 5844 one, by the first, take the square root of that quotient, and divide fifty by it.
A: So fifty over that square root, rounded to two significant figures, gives 53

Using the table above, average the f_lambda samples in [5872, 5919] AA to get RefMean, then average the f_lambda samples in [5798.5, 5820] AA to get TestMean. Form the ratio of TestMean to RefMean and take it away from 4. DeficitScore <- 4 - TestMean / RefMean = 2.86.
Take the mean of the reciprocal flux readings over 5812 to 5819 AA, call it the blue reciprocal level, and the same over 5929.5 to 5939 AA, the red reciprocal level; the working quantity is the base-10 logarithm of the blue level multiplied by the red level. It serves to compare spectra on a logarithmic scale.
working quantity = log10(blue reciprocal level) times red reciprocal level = -0.120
